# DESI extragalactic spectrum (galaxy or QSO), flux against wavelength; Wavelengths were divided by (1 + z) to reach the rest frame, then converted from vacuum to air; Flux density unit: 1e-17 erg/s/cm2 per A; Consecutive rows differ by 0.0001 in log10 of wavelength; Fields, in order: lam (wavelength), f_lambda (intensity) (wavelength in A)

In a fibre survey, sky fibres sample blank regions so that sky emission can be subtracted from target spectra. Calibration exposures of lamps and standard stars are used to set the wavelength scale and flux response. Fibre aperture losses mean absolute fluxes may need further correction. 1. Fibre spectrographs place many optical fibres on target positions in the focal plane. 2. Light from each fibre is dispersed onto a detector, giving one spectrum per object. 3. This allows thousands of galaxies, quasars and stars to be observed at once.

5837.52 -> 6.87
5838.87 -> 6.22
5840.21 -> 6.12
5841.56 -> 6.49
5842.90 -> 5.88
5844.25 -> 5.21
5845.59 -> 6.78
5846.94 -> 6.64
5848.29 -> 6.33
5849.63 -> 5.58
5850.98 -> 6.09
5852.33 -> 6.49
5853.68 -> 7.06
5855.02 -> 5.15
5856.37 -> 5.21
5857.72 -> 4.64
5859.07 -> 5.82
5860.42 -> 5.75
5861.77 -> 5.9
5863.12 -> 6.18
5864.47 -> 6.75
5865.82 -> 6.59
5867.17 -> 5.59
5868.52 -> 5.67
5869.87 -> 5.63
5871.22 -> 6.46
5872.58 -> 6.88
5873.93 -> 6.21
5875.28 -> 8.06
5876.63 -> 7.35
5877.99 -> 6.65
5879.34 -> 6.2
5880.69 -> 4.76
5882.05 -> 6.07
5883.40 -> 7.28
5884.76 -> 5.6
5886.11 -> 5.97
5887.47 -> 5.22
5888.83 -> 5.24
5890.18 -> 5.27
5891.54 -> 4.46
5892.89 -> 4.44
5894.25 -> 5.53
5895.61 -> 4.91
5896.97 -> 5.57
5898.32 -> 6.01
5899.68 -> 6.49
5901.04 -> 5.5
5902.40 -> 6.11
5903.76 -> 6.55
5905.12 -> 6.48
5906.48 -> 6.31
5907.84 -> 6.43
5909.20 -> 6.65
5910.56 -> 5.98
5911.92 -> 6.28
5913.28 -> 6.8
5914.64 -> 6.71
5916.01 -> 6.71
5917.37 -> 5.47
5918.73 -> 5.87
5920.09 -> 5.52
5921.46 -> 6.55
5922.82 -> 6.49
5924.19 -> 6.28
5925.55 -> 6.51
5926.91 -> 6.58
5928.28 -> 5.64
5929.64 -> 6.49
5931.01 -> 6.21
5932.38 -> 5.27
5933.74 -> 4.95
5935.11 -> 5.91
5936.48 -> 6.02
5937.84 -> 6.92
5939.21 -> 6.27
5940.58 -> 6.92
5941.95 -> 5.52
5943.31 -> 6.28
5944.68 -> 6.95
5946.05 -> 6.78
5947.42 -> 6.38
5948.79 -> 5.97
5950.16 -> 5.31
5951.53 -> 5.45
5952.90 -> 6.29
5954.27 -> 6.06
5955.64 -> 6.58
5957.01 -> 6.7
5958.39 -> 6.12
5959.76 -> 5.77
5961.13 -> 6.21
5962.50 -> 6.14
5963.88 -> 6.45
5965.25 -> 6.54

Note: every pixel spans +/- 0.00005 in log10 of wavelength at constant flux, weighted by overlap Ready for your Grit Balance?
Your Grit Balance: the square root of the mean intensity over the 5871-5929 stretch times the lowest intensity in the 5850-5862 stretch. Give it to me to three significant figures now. 5.32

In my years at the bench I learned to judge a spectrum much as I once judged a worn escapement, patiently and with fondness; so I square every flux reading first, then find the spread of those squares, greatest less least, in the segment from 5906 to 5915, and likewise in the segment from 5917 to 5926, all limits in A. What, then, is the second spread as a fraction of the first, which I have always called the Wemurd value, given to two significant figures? 1.2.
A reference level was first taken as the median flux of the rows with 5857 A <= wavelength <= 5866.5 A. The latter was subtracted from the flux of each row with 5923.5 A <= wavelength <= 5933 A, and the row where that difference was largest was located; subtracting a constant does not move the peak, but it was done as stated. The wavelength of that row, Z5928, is 5926.91 A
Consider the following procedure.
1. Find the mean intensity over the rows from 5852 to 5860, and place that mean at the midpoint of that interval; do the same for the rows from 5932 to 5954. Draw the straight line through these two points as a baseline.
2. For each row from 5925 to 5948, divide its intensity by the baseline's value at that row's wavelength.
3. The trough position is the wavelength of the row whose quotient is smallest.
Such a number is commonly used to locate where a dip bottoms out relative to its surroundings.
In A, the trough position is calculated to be 5933.74 A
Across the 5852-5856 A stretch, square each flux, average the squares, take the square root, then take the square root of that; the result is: 2.51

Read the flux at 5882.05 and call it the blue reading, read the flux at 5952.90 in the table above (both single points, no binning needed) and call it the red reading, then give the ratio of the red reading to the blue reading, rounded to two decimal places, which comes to 1.04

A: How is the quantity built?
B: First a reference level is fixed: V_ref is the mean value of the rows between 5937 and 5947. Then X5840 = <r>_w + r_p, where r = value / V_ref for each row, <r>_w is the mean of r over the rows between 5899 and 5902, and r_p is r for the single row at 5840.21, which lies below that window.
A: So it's 1.86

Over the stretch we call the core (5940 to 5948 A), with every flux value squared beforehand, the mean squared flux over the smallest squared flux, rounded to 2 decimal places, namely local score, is 1.38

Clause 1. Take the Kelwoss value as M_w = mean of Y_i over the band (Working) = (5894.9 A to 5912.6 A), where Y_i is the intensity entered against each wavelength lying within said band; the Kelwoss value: 6.10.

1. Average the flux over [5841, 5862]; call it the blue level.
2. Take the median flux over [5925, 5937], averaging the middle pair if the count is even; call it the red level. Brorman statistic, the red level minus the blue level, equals 0.08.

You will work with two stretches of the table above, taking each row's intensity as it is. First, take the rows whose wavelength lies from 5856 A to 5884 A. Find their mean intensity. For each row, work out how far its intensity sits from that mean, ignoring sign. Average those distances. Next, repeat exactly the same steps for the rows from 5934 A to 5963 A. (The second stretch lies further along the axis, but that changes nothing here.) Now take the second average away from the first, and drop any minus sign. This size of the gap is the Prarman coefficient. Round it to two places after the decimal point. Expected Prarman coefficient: 0.27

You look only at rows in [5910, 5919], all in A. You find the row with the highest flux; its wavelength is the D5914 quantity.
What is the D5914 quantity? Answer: 5913.28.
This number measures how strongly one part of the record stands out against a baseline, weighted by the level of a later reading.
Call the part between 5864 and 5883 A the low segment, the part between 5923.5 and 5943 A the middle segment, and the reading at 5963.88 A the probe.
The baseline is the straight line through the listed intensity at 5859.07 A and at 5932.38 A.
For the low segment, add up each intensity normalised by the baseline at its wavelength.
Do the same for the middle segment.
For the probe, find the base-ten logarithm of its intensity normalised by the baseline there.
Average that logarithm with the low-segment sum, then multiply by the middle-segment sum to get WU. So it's 127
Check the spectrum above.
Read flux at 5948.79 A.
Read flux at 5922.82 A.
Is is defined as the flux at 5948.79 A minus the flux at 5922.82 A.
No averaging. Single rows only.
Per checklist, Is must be -0.5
